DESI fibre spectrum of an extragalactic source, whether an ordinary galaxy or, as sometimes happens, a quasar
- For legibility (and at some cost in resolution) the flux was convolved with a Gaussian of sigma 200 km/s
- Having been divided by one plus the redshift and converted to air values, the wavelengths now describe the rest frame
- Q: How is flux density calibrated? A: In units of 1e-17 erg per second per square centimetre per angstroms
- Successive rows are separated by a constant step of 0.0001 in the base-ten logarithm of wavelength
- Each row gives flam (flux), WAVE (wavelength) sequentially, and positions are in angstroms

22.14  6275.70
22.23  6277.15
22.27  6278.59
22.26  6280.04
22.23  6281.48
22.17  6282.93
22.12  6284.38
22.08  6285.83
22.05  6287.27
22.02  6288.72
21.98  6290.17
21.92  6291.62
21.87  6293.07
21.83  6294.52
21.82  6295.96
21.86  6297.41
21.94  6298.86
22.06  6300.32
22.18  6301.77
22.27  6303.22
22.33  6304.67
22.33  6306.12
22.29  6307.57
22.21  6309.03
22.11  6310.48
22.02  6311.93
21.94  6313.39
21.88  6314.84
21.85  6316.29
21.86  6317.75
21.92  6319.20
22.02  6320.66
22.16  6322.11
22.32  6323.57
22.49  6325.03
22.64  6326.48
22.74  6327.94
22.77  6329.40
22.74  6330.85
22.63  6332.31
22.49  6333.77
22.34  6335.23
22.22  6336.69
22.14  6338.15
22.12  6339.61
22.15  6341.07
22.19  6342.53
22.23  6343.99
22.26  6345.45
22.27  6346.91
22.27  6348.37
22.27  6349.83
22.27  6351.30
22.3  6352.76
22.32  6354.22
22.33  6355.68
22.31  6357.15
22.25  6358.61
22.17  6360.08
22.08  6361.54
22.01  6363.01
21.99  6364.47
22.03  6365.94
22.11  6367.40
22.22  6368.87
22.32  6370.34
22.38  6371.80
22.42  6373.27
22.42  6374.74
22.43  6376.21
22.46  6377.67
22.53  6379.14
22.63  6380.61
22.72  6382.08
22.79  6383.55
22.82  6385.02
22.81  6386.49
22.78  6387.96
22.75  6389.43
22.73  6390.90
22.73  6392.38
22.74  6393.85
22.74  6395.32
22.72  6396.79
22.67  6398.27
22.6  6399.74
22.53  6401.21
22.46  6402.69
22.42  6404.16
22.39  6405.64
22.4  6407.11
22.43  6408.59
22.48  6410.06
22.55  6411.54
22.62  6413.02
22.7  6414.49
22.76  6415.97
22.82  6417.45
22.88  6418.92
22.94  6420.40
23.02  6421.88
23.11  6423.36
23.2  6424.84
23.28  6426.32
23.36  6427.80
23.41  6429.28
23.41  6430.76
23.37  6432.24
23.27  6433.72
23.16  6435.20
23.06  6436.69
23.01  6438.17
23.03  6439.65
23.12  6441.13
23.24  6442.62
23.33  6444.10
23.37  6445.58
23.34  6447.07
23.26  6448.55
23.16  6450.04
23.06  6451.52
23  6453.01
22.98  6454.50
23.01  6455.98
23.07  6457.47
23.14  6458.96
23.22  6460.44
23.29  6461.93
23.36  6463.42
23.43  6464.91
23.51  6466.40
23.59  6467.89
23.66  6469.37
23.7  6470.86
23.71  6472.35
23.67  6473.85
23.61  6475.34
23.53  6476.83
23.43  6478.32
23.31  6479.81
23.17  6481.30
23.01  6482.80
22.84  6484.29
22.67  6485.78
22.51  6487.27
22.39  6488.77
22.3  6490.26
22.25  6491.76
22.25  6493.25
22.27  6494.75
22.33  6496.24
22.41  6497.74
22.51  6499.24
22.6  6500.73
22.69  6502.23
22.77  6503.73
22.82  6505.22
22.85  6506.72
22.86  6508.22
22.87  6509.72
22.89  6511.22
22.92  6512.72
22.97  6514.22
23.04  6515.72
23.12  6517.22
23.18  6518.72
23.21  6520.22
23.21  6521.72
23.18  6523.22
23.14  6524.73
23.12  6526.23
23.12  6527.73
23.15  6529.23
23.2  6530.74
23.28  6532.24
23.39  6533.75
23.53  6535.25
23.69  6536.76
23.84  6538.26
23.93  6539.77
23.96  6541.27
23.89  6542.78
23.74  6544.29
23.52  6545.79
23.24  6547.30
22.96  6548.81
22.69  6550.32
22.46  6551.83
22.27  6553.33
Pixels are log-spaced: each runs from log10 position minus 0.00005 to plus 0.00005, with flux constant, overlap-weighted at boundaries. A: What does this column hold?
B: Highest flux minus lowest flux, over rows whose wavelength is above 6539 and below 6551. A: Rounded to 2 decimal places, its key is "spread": 1.27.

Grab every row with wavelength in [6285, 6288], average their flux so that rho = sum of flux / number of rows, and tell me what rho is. 22.1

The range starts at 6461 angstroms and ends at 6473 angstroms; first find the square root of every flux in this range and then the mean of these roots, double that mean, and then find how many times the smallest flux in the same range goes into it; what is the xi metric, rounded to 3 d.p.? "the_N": 0.417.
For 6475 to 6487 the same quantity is 0.425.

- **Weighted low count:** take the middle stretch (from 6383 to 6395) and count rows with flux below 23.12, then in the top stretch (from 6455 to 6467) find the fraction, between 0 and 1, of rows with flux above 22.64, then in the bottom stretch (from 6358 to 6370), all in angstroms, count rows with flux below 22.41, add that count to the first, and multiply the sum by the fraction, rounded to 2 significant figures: 16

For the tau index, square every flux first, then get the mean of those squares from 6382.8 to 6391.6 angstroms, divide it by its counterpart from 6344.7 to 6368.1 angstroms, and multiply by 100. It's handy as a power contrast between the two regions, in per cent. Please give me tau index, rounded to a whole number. 105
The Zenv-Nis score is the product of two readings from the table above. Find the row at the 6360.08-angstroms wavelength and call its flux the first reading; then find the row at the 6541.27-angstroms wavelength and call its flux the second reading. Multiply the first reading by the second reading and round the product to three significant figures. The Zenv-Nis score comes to 531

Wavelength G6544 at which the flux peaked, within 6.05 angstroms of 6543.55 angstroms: 6541.27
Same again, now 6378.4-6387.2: 6385.02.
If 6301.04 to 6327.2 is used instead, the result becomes 6326.48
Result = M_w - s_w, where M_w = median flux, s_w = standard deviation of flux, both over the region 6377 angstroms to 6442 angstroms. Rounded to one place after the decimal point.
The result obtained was 22.5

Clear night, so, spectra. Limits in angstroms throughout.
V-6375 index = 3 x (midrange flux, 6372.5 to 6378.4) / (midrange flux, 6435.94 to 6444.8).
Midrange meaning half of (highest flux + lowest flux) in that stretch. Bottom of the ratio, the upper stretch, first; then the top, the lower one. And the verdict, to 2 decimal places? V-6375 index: 2.91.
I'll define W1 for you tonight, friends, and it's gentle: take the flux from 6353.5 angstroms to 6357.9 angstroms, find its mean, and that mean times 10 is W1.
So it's 223.2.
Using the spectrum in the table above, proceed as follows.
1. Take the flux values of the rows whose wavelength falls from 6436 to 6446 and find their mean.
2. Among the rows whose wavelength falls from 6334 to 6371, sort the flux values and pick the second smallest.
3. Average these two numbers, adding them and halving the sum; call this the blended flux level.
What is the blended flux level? 22.6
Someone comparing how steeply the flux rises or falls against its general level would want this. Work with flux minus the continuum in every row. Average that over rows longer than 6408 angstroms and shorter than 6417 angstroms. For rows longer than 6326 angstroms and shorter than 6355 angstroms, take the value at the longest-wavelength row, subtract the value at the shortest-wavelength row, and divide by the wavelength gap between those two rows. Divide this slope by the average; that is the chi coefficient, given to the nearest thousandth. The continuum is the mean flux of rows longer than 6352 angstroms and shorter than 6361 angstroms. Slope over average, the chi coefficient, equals -0.037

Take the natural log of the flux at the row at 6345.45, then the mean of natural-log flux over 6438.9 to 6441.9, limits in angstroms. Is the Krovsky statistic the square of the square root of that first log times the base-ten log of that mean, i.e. 1.54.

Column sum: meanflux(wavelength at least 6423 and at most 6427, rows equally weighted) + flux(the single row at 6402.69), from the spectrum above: 45.7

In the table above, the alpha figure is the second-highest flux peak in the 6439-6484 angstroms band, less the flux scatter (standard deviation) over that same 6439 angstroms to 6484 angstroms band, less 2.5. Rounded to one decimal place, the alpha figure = 21.0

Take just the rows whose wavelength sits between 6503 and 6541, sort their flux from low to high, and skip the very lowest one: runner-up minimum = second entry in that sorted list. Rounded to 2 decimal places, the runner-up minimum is 22.82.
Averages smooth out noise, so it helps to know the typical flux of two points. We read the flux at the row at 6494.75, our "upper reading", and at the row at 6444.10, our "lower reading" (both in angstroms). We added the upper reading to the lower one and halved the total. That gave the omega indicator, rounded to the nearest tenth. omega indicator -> 22.8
